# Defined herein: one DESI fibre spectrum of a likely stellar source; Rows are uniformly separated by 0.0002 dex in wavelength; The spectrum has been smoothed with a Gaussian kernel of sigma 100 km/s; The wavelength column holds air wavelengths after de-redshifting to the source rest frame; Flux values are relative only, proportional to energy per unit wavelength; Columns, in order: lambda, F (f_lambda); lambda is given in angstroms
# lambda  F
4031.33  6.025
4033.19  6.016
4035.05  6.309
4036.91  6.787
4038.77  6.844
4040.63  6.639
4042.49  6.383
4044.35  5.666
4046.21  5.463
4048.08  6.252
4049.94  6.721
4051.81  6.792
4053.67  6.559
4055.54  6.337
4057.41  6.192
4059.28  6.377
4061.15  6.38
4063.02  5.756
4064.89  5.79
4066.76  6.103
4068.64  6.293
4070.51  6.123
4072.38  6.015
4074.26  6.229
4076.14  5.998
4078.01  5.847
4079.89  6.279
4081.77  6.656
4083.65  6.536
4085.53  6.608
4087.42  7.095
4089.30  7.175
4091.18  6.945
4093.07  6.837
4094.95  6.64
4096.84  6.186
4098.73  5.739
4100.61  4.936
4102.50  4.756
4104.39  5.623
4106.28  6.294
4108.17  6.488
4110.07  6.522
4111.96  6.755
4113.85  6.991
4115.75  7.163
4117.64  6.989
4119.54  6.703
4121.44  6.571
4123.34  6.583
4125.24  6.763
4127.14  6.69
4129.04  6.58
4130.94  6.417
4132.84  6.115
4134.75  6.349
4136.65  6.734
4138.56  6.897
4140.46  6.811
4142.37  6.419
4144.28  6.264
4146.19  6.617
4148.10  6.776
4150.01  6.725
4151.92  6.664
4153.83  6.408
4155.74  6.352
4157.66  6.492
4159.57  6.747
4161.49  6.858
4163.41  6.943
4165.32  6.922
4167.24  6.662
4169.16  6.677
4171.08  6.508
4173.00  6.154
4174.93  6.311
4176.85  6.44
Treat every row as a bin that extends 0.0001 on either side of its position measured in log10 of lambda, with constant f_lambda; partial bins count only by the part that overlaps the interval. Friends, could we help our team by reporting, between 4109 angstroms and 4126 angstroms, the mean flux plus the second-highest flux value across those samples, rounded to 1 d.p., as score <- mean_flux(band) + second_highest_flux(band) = 13.8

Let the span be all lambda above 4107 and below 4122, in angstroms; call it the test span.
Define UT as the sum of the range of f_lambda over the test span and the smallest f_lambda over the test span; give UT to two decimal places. 7.16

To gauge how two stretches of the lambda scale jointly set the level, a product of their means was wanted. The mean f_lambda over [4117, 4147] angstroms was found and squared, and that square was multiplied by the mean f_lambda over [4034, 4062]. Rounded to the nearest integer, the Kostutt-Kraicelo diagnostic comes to 277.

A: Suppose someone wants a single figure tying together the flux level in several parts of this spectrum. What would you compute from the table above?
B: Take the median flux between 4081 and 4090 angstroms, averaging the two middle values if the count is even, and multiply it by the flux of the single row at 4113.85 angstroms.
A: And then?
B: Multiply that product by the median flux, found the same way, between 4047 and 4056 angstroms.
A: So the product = 305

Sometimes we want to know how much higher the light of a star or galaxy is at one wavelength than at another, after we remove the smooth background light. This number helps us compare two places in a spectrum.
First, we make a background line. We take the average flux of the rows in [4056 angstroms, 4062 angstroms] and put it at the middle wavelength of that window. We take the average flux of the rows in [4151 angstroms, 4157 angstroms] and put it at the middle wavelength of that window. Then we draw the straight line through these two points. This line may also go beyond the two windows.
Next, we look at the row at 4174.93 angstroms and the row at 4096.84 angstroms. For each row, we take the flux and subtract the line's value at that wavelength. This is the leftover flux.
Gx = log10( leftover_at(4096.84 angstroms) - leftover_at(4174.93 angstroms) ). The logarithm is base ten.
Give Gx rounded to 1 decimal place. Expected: -2.2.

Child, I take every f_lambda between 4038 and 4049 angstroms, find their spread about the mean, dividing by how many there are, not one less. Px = 0.50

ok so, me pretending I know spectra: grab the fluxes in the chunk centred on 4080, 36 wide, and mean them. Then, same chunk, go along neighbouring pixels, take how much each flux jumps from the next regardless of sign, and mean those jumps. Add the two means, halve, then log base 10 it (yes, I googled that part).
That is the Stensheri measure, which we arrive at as 0.518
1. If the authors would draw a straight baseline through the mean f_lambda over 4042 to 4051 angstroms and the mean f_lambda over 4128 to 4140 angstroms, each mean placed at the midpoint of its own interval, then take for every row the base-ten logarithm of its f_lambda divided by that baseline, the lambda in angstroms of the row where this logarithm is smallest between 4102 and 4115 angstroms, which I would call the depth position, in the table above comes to 4102.50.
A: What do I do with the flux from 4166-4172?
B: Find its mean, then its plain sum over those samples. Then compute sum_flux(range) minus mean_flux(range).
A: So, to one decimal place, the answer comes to 13.2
